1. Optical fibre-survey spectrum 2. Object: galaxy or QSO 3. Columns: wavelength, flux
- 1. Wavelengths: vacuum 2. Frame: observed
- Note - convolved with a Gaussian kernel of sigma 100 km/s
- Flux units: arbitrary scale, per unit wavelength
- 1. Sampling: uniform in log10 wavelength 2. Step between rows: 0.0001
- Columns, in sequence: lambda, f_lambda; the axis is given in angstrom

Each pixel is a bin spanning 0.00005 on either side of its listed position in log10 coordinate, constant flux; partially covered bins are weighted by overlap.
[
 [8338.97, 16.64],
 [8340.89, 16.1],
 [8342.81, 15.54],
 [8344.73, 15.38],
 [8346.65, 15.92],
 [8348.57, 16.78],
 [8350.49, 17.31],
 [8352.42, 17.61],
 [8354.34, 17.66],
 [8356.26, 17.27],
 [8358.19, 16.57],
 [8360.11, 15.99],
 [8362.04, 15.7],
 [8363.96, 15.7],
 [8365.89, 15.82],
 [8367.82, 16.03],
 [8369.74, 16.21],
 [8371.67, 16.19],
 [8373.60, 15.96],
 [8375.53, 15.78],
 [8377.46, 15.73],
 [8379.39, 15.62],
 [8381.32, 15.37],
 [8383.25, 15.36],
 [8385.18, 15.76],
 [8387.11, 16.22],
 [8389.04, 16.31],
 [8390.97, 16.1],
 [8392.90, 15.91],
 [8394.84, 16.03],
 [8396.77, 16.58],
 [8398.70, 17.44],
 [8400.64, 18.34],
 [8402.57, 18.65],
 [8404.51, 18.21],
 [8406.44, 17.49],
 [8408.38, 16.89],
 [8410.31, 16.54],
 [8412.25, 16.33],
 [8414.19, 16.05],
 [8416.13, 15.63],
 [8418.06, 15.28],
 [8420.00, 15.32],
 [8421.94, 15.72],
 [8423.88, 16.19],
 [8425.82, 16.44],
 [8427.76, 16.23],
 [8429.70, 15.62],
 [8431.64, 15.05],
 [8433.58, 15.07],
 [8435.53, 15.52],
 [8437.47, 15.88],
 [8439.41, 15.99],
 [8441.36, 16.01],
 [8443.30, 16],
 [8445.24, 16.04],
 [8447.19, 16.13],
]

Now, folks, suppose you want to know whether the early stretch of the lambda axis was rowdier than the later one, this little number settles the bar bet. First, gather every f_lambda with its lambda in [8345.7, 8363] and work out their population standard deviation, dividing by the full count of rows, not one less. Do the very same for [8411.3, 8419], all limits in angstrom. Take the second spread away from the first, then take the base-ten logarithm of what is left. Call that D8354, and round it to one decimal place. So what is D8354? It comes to -0.5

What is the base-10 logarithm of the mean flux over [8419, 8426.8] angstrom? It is 1.202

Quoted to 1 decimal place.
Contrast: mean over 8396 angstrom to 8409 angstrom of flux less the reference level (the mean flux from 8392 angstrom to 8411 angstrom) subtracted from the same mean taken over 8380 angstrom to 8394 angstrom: -1.8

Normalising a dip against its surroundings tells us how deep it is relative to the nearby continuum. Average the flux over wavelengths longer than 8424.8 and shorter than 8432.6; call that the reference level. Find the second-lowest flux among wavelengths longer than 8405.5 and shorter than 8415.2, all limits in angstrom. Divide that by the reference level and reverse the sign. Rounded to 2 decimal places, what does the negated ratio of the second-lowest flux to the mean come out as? -1.03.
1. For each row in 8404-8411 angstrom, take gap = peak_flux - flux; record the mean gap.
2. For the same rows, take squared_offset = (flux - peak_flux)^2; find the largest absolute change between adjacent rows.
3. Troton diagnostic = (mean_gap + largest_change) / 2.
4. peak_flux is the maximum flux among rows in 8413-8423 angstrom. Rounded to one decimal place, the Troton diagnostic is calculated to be 0.7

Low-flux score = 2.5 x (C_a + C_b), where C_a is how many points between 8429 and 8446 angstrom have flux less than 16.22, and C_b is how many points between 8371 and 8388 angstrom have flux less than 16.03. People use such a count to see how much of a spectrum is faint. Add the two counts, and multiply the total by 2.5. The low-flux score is 40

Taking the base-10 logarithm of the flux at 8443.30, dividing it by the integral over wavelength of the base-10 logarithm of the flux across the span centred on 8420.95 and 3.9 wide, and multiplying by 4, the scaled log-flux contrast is 1.04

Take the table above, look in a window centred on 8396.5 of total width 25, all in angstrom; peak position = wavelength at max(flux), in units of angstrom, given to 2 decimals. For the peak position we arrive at 8402.57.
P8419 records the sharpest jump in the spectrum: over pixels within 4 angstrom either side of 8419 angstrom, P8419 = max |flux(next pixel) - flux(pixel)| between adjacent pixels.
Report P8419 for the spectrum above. 0.4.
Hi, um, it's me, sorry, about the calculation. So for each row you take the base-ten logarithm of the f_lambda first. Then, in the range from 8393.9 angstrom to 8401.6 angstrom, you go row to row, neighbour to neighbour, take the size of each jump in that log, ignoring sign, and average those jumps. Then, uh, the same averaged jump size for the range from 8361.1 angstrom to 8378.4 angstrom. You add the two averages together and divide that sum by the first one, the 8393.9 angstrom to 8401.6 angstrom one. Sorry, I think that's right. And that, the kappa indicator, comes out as 1.2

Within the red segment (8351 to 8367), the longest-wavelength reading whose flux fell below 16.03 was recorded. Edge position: 8365.89 angstrom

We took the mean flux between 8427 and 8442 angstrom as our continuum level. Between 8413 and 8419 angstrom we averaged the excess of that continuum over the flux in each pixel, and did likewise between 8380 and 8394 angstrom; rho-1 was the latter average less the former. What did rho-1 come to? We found -0.2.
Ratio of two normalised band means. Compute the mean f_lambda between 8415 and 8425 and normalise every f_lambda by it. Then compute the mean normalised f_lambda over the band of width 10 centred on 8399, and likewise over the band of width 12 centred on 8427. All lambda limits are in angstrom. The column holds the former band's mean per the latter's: 1.10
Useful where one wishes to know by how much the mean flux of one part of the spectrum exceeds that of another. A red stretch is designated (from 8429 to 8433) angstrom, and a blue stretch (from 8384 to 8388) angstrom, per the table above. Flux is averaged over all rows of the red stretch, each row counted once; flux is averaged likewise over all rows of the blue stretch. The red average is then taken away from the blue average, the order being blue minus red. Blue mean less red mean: 0.7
